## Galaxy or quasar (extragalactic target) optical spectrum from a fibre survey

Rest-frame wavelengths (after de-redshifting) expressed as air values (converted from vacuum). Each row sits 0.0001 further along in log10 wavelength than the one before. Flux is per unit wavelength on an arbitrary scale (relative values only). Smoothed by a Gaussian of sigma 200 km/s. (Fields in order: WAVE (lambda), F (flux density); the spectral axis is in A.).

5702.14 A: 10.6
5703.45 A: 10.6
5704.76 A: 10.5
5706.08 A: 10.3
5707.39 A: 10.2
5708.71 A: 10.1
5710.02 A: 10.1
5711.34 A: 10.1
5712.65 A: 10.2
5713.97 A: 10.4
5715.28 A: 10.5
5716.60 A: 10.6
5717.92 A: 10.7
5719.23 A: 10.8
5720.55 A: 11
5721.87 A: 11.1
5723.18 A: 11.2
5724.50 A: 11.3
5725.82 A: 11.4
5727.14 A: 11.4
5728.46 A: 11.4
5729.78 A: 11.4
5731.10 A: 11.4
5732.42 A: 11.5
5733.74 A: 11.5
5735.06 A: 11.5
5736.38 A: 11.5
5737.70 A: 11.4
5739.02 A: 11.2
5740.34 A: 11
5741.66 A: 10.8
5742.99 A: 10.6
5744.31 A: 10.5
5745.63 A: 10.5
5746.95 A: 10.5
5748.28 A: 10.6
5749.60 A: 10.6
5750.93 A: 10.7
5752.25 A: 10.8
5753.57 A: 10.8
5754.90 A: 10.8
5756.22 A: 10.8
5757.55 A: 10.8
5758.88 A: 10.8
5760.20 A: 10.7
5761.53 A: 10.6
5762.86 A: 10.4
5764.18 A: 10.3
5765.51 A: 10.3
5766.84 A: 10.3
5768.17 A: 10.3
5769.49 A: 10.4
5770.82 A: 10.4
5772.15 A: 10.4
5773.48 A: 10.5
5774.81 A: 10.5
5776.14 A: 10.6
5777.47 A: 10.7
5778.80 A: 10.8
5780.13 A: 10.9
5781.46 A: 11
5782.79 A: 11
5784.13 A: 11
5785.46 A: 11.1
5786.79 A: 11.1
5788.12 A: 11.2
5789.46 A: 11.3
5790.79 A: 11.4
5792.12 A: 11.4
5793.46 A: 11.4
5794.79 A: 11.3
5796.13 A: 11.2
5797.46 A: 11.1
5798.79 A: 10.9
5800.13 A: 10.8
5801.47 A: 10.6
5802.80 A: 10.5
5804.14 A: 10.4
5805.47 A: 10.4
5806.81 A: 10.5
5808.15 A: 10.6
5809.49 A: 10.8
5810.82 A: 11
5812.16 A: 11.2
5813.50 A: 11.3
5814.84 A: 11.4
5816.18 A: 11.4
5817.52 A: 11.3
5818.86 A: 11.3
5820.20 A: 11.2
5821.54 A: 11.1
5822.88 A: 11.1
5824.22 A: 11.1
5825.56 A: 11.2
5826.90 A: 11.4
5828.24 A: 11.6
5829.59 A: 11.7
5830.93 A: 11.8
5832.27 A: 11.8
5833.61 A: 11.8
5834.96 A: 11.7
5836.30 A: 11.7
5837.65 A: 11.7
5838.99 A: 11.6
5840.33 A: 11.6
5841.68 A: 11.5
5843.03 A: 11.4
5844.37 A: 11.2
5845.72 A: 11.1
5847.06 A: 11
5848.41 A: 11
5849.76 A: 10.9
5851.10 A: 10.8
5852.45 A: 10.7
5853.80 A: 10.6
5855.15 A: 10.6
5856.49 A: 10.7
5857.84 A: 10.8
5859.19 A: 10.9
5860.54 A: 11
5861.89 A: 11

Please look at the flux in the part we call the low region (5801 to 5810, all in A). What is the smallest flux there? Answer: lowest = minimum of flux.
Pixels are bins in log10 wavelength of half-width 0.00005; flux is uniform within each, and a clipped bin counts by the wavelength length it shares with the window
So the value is 10.4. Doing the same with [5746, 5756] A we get 10.5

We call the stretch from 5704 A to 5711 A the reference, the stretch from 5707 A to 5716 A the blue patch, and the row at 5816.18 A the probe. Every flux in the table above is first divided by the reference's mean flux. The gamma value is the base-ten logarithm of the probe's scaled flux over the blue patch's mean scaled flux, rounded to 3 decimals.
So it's 0.047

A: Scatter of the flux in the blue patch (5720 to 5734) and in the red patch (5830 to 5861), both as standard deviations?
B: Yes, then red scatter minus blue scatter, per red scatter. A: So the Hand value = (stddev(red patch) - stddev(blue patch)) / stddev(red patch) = 0.6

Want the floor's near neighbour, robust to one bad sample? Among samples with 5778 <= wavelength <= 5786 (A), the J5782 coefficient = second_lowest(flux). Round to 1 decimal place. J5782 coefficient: 10.9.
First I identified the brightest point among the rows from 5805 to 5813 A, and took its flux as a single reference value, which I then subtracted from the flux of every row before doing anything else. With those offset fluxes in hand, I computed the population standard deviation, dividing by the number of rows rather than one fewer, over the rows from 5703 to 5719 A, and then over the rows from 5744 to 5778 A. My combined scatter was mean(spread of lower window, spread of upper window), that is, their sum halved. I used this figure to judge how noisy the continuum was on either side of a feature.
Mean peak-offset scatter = 0.19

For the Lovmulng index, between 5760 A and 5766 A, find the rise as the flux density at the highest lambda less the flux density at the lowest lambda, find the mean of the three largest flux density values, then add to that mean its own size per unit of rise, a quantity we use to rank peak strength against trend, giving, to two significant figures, -16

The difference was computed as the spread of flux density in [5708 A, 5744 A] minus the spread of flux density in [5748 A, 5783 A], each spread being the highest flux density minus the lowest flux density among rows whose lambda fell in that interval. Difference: 0.7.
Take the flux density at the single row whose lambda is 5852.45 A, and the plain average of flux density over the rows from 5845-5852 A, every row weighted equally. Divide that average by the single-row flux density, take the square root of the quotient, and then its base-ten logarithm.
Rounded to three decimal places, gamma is 0.005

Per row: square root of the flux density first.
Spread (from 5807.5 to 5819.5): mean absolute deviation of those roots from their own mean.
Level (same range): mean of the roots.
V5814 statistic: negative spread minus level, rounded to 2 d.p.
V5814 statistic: -3.37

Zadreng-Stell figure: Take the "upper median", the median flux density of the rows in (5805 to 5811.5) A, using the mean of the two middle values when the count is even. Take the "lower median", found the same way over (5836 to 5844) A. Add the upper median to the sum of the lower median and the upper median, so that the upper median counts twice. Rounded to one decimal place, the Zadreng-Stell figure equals 32.8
